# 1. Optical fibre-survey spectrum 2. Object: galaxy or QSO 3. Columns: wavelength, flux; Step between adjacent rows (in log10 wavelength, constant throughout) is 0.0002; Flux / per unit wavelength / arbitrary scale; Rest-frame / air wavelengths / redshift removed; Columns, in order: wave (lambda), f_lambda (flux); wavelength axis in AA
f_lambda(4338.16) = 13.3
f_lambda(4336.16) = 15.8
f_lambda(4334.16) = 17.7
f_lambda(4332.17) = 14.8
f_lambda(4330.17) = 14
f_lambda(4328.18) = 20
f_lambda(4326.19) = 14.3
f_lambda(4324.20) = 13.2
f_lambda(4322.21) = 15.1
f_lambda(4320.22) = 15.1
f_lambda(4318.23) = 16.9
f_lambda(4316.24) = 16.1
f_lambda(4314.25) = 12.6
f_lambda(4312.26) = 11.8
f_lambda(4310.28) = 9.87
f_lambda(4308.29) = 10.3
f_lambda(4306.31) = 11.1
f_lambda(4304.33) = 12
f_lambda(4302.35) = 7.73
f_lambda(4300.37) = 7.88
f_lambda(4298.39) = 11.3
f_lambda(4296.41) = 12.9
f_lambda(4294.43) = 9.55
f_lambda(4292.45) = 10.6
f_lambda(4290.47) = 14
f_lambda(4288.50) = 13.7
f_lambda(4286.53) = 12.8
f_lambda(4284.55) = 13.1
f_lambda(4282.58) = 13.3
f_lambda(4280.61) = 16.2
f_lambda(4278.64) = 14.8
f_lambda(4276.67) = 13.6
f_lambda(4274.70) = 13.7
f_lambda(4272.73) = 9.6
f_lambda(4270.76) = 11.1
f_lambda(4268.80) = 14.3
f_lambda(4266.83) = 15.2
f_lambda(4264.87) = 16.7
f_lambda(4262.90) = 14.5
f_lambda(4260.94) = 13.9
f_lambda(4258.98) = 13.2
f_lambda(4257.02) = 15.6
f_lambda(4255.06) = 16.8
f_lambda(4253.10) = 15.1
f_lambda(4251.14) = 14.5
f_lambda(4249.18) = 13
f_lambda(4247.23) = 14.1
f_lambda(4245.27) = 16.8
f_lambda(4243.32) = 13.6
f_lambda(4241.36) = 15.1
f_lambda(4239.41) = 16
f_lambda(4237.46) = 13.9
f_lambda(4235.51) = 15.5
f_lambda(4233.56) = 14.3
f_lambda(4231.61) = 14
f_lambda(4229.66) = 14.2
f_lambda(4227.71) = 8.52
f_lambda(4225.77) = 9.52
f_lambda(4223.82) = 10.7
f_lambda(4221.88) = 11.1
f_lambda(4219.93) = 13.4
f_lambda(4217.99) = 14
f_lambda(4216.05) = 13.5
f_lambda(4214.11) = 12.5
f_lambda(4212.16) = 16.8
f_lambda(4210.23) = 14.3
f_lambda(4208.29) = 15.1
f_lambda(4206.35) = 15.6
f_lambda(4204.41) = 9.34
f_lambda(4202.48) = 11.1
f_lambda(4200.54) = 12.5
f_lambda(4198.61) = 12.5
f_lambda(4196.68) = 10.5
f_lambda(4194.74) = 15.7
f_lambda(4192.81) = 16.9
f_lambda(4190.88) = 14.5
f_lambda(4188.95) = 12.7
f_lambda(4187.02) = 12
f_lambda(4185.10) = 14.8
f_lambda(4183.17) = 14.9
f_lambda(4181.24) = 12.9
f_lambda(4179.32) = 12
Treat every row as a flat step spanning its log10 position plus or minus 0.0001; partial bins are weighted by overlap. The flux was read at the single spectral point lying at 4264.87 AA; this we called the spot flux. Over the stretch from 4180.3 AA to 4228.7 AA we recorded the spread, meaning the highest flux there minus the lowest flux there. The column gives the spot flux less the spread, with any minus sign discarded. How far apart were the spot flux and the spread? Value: 8.3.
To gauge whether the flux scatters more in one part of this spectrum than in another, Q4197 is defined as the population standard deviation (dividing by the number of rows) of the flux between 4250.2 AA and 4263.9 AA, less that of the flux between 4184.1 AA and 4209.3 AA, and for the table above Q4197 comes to -1.1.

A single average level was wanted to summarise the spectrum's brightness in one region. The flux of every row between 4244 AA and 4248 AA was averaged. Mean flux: 15.4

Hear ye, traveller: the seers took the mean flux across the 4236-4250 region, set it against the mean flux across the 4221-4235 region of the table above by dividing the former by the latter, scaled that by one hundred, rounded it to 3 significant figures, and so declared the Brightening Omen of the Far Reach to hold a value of 124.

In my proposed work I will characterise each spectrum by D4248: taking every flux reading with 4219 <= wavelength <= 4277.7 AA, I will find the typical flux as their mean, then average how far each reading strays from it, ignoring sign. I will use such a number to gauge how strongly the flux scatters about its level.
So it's 1.6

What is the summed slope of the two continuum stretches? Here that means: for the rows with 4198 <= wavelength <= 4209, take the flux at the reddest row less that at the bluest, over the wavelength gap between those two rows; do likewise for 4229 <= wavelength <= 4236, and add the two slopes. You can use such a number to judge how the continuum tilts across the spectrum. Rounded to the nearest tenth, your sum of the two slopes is 0.5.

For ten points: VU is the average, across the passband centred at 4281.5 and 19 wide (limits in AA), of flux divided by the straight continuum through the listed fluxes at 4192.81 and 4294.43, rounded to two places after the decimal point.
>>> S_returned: 1.29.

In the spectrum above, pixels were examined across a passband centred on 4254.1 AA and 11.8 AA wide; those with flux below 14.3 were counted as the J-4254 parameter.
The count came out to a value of 2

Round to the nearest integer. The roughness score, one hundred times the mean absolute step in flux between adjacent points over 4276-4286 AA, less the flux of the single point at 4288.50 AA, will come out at 129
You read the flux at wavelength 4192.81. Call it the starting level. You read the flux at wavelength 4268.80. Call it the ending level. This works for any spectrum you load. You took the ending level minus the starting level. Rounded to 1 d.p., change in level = -2.6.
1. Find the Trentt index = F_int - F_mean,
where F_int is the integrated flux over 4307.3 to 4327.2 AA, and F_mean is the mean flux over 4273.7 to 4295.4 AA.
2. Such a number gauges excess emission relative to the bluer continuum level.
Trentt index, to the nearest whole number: 256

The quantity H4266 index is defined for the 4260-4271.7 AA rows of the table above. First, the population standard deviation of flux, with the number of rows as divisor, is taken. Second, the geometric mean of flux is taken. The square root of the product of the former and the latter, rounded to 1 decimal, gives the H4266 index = 4.9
